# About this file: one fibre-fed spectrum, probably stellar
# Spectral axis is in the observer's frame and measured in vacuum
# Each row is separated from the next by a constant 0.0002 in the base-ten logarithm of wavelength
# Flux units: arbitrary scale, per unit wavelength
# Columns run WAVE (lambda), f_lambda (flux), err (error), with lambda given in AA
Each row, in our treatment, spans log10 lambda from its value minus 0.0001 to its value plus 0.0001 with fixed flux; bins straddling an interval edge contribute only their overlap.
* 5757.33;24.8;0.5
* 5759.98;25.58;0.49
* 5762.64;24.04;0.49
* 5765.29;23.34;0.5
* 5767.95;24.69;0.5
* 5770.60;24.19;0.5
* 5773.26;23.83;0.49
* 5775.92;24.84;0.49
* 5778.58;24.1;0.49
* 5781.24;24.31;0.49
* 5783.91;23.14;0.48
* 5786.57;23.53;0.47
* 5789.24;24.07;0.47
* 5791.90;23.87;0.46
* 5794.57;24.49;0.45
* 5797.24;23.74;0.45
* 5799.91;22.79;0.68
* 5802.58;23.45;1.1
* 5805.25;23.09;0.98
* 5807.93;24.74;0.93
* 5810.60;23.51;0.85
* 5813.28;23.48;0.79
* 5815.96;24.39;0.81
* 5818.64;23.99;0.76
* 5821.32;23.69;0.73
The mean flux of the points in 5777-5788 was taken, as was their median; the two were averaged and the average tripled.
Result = 71.4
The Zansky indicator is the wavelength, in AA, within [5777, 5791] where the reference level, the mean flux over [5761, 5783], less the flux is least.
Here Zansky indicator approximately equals 5781.24 AA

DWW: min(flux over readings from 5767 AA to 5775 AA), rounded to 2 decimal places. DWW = 23.83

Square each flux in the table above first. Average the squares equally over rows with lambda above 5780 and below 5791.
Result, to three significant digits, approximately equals 565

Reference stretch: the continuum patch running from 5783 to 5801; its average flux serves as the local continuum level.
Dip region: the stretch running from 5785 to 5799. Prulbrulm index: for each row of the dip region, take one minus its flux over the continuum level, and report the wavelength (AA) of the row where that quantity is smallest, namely 5794.57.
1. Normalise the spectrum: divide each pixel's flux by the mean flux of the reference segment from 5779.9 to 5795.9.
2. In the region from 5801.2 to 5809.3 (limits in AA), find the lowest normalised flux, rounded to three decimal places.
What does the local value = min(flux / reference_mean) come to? 0.966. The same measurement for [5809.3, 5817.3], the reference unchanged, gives 0.982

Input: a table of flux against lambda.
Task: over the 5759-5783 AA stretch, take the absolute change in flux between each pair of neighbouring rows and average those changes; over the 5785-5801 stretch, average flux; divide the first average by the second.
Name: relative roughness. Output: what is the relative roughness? 0.034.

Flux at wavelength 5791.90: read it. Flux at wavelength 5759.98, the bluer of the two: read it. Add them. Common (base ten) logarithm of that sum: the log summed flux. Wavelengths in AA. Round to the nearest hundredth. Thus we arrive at 1.69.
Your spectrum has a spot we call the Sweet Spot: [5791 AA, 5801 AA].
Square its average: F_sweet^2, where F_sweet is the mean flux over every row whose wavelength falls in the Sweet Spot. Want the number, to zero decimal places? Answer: 563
